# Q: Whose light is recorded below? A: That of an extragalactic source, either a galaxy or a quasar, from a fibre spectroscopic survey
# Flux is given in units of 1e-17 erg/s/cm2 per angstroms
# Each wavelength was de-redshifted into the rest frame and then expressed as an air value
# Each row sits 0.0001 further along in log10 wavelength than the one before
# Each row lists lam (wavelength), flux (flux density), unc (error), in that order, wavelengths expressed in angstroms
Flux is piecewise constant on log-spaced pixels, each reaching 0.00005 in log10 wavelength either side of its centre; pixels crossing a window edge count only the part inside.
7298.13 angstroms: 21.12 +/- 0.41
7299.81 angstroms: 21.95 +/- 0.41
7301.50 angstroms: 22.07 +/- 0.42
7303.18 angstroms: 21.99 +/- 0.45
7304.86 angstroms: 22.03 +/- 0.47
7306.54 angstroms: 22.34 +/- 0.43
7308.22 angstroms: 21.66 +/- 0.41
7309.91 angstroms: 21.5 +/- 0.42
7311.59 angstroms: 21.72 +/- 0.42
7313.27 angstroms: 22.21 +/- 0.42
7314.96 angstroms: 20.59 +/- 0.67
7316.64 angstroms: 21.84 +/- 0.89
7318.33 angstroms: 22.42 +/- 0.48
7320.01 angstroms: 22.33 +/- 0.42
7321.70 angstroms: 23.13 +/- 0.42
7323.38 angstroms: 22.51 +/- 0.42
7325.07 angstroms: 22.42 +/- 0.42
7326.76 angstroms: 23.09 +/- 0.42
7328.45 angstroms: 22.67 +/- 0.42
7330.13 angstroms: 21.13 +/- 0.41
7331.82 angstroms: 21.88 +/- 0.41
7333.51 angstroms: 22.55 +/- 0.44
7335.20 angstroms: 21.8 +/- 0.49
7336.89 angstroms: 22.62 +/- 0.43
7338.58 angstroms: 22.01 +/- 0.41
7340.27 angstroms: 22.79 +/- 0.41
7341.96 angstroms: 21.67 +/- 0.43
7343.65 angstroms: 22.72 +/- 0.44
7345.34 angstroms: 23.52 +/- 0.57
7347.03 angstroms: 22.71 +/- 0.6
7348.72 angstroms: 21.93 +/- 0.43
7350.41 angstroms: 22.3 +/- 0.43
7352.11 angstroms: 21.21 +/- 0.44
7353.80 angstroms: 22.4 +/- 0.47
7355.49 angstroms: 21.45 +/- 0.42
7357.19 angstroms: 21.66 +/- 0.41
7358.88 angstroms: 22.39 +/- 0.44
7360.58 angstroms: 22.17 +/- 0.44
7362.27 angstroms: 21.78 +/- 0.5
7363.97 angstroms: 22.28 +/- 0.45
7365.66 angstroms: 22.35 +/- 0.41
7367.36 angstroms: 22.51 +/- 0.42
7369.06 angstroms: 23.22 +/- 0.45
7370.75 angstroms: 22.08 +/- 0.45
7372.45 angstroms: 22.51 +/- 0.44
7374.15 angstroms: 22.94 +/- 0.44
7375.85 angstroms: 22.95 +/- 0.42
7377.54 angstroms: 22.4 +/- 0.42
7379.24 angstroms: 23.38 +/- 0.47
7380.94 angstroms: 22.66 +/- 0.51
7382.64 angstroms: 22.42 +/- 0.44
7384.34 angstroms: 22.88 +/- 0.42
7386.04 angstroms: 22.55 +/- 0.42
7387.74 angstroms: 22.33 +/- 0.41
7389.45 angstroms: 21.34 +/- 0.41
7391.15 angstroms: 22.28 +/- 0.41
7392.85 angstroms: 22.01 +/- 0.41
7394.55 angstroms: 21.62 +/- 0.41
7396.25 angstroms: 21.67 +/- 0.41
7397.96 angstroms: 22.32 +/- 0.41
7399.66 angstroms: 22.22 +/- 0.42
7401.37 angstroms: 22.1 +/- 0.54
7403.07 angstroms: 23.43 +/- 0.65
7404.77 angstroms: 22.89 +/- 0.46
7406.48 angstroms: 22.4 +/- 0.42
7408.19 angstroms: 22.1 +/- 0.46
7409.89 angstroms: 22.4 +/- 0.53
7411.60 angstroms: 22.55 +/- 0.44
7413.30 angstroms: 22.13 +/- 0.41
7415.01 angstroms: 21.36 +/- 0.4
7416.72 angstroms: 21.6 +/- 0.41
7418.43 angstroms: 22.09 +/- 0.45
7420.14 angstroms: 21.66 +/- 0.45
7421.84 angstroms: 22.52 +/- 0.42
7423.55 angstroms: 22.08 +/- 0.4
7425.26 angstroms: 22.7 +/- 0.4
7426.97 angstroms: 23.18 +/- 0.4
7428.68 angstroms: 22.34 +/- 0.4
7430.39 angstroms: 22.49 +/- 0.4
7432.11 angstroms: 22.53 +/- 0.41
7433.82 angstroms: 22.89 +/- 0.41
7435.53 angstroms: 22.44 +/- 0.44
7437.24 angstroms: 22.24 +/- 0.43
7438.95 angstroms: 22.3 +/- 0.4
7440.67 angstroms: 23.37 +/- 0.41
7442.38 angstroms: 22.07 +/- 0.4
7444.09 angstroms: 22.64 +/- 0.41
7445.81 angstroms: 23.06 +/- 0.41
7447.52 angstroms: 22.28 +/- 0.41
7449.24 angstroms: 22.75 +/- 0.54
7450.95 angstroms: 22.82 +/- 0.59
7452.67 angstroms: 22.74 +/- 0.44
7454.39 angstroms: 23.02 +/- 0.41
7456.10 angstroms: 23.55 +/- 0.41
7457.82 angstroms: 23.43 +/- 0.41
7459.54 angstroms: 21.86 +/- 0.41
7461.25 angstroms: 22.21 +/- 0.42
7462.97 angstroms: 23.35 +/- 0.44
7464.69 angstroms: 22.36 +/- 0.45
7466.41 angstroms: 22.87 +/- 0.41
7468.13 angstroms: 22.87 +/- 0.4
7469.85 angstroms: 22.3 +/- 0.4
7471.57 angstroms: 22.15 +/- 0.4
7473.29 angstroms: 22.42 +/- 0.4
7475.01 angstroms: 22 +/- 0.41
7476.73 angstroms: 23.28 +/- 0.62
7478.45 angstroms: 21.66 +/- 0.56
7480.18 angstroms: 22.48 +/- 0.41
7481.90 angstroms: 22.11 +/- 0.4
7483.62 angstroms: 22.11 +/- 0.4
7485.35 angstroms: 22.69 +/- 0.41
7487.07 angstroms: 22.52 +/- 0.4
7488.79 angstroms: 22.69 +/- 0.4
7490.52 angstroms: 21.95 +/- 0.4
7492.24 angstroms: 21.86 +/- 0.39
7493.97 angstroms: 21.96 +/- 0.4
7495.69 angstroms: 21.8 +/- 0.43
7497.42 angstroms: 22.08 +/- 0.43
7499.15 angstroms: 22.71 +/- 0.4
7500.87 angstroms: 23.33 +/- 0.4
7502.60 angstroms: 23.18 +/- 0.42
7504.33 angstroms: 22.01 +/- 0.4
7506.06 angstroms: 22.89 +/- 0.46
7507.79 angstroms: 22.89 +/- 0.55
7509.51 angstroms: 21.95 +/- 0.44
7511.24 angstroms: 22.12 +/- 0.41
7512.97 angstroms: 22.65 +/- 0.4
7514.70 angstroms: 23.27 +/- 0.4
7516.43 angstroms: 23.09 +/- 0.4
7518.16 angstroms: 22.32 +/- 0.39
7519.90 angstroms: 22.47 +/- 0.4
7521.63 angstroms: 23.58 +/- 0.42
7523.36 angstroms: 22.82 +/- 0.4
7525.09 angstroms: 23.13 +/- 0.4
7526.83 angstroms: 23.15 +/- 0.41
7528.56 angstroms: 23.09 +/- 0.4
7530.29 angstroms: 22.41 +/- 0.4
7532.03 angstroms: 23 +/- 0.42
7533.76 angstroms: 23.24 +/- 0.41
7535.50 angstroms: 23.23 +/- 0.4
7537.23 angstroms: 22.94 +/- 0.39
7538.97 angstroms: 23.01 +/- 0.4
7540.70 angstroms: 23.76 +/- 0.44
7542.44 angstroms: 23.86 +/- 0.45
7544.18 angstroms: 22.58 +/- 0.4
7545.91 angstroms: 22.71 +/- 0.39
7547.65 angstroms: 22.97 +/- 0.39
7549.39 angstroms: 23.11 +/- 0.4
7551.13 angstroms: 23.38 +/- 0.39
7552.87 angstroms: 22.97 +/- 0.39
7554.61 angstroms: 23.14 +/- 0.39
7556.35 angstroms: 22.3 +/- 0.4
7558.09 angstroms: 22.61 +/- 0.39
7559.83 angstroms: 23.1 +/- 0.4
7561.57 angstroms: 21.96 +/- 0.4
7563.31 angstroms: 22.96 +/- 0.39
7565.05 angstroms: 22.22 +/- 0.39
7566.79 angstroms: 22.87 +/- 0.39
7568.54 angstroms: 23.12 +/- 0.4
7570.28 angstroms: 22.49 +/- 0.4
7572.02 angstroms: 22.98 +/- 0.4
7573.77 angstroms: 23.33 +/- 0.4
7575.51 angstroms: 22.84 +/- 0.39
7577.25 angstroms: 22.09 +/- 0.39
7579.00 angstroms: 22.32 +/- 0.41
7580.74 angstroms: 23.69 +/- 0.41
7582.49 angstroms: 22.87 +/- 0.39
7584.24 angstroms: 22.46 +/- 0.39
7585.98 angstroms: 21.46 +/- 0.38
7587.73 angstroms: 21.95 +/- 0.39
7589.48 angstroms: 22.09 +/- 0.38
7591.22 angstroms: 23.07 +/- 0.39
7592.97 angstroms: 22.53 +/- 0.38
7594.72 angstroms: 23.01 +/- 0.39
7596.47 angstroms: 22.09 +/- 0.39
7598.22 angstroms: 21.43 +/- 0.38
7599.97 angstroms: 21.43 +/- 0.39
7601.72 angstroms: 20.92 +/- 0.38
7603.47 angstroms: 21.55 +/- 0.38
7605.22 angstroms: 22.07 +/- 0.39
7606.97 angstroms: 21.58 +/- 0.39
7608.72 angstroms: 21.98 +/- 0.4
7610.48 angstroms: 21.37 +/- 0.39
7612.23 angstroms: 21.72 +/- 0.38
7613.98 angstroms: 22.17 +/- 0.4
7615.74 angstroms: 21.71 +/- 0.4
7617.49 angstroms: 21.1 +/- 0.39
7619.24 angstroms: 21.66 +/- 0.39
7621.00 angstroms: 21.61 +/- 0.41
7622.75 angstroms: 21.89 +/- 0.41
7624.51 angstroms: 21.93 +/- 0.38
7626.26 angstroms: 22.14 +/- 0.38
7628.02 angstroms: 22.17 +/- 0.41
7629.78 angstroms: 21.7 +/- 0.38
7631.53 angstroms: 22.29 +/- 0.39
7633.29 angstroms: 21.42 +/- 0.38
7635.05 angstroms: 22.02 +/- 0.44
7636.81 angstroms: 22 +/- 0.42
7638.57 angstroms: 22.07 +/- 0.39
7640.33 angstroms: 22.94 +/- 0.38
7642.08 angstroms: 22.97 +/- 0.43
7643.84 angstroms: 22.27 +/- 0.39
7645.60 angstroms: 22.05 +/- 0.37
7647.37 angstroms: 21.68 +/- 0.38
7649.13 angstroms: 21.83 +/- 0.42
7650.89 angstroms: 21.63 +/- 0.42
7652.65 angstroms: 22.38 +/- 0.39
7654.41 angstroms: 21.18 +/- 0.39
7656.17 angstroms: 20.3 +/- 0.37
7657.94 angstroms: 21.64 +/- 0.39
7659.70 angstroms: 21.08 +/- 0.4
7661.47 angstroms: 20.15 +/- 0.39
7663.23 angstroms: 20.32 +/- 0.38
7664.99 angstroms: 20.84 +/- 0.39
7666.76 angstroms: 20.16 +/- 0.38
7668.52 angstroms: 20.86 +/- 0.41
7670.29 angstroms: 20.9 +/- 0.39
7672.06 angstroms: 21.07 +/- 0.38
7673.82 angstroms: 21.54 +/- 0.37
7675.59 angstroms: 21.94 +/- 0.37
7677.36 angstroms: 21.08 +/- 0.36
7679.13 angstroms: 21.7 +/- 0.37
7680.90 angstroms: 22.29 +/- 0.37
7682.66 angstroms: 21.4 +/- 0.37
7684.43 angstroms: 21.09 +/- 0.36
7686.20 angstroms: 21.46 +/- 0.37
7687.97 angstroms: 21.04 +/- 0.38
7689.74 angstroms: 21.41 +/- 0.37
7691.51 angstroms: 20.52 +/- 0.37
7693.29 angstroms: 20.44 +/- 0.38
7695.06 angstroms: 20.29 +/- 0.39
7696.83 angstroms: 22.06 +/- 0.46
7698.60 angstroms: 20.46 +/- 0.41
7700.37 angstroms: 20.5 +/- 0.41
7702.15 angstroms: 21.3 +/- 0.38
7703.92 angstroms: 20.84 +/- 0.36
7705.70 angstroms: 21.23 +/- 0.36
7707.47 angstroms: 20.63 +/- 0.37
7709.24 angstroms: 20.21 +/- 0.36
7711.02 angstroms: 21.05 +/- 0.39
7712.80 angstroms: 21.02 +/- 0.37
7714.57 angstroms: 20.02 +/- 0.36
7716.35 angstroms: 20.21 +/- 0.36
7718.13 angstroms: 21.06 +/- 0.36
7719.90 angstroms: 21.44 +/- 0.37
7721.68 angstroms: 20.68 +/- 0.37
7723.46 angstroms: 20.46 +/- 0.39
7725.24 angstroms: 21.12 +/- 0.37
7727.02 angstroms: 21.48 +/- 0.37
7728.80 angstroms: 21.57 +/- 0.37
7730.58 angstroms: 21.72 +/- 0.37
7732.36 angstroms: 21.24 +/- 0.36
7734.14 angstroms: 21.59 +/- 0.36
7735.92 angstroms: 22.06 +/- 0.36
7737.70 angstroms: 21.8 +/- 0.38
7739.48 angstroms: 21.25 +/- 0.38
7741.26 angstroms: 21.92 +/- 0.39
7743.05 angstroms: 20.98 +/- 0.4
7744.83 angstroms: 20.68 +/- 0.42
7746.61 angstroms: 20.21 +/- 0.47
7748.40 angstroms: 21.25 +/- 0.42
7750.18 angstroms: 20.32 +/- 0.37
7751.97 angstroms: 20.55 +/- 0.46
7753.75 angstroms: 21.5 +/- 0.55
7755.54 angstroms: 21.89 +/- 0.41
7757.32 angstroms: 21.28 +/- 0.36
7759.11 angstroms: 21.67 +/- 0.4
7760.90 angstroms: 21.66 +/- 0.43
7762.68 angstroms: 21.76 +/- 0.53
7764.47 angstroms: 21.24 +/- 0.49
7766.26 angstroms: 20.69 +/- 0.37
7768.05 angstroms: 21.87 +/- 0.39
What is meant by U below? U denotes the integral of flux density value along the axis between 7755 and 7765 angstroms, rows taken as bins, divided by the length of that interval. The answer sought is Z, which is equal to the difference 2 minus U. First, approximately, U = 21.59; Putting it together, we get -19.6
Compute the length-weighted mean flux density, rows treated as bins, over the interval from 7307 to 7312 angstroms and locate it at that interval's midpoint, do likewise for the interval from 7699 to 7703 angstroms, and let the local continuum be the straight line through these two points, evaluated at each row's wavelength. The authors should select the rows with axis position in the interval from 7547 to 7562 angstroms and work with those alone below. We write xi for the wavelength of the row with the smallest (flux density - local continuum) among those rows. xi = 7561.57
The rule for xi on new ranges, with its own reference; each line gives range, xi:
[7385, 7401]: 7389.45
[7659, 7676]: 7661.47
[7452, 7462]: 7459.54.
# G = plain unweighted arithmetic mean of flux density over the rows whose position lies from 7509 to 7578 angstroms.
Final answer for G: 22.9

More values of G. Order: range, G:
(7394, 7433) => 22.3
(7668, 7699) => 21.2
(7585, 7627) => 21.9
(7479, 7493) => 22.3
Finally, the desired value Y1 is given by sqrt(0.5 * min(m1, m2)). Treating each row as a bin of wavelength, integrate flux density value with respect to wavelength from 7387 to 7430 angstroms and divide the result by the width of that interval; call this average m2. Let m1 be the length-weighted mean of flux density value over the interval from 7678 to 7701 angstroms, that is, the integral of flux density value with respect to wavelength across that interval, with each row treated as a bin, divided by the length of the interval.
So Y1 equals 3.25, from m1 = 21.1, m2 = 22.2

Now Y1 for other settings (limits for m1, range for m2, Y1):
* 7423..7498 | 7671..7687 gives 3.28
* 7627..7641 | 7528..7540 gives 3.32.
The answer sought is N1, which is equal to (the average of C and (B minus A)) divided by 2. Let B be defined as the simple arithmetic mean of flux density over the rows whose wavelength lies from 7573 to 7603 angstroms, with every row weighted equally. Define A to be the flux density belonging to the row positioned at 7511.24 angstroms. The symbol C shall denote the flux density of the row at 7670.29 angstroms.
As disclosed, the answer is 5.28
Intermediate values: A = 22.12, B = 22.33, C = 20.9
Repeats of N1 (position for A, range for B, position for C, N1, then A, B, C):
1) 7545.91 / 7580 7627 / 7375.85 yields 5.56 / 22.71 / 21.98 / 22.95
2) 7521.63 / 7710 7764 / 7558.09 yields 5.05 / 23.58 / 21.18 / 22.61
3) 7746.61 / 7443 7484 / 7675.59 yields 6.08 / 20.21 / 22.60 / 21.94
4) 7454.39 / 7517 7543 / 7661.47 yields 5.05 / 23.02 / 23.07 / 20.15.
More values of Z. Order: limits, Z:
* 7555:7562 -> -20.6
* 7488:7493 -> -20.2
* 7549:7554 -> -21.1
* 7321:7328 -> -20.8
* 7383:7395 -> -20.2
